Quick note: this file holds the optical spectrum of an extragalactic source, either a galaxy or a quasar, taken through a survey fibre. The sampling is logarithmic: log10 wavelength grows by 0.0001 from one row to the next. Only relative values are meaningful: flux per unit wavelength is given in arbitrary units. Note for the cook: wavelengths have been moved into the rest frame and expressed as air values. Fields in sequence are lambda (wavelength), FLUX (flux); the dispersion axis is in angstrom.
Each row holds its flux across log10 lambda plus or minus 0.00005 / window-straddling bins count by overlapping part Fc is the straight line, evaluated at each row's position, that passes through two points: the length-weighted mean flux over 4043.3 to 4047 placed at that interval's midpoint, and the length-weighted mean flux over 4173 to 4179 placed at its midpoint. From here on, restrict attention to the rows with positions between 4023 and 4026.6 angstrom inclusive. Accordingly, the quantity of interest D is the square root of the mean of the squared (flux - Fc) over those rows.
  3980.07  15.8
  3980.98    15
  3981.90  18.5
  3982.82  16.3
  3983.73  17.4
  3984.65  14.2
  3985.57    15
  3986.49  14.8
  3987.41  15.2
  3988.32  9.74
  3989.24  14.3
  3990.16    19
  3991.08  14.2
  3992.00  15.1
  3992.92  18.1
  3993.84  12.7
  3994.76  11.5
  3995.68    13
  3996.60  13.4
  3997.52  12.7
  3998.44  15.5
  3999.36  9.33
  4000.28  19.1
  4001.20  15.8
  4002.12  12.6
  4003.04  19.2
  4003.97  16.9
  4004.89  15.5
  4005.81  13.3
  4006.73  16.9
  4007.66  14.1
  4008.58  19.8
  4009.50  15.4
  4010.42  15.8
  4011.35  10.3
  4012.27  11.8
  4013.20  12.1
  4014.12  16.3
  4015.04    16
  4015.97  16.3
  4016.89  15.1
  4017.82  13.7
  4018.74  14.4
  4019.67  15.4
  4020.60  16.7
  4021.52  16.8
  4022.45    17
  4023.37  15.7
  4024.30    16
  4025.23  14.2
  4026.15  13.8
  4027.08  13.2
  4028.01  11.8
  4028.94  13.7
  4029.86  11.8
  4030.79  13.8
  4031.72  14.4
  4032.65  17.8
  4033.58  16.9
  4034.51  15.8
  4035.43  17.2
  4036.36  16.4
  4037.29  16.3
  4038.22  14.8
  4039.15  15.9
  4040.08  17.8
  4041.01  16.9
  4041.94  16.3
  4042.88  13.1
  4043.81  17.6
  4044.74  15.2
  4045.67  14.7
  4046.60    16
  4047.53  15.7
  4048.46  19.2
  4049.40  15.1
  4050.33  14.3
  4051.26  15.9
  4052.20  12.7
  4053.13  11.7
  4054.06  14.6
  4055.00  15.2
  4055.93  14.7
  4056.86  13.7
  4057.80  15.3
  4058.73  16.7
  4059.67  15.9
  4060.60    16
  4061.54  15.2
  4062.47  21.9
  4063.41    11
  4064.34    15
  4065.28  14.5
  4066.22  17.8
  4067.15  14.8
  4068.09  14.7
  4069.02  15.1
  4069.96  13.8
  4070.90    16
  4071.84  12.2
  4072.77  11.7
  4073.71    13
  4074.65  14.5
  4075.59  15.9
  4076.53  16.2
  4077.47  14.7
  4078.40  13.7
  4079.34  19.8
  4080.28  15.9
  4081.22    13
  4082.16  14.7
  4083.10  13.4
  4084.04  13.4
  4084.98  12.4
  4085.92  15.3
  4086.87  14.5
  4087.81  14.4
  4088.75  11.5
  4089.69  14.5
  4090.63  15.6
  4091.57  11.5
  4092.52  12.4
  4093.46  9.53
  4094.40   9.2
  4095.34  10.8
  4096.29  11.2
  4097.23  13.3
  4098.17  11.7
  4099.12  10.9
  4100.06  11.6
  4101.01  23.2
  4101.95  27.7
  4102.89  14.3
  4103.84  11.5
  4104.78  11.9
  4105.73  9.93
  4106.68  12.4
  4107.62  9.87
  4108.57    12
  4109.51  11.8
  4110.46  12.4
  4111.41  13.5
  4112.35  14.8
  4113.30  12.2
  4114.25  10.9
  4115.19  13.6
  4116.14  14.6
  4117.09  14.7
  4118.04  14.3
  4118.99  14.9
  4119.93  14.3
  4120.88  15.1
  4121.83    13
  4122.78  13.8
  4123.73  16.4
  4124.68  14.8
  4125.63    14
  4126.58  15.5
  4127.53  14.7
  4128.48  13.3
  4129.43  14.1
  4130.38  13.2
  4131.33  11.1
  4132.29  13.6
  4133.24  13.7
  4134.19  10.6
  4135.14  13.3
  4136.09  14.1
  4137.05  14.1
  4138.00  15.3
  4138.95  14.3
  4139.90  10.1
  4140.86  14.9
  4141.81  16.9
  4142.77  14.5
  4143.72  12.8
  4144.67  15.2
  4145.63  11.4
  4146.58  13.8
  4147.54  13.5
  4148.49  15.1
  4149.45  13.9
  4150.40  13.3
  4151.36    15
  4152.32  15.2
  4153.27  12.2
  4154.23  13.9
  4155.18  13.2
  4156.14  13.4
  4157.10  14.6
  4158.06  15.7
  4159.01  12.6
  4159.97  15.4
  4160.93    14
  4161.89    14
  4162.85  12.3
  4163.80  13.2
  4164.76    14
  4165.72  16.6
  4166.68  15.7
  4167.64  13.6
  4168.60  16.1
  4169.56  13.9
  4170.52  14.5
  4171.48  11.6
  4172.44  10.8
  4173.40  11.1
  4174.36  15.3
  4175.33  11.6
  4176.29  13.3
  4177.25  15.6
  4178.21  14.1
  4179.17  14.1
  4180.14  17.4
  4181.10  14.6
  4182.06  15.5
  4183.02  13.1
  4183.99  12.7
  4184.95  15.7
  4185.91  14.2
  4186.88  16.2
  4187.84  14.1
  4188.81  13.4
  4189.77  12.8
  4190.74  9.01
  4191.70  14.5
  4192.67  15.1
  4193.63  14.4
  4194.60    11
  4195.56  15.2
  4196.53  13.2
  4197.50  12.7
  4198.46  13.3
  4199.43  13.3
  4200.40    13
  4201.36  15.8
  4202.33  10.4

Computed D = 1.6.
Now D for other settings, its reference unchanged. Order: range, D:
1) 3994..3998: 4.1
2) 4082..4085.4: 1.9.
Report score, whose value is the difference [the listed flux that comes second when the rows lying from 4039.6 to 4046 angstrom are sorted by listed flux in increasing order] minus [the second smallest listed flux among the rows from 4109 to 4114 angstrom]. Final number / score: 2.5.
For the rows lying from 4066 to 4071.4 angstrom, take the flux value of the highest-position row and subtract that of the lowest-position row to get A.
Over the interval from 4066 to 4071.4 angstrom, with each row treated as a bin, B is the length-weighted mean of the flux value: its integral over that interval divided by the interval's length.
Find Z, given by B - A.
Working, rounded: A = -2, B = 15.2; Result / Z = 17.0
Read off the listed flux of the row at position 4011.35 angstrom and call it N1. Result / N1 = 10.3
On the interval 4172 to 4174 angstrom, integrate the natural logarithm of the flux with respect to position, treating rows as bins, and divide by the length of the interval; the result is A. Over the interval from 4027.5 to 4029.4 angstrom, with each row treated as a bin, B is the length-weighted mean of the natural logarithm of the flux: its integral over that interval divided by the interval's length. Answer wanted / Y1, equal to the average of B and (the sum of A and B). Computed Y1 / 3.75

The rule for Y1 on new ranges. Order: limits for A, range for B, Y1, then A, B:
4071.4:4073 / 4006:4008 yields 3.96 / 2.50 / 2.72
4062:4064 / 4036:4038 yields 4.16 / 2.75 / 2.78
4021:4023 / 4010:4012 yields 3.95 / 2.84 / 2.53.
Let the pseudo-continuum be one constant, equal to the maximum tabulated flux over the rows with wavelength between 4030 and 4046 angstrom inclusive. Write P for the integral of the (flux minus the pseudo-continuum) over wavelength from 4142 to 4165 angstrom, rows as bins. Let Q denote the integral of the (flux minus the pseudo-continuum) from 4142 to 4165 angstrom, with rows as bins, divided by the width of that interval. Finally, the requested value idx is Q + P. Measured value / -94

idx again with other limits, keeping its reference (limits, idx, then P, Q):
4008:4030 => -70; -67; -3.1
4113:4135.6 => -96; -92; -4.1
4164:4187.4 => -88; -84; -3.6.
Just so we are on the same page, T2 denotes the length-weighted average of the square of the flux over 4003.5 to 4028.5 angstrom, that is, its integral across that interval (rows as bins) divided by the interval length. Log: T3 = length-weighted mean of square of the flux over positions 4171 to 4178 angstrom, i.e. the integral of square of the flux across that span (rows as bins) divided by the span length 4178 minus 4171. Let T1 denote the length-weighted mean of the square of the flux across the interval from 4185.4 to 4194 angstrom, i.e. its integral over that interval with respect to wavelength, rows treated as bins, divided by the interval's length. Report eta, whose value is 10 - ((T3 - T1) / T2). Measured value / 10.1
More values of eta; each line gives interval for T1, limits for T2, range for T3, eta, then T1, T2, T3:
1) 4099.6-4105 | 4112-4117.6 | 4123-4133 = 10.7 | 329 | 183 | 199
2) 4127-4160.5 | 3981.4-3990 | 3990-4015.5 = 9.9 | 192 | 236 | 226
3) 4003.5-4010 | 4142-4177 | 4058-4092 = 10.2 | 259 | 193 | 222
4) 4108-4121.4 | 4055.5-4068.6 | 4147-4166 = 9.9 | 184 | 246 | 198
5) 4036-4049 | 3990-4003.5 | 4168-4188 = 10.3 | 262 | 223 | 201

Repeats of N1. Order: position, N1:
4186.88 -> 16.2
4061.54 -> 15.2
